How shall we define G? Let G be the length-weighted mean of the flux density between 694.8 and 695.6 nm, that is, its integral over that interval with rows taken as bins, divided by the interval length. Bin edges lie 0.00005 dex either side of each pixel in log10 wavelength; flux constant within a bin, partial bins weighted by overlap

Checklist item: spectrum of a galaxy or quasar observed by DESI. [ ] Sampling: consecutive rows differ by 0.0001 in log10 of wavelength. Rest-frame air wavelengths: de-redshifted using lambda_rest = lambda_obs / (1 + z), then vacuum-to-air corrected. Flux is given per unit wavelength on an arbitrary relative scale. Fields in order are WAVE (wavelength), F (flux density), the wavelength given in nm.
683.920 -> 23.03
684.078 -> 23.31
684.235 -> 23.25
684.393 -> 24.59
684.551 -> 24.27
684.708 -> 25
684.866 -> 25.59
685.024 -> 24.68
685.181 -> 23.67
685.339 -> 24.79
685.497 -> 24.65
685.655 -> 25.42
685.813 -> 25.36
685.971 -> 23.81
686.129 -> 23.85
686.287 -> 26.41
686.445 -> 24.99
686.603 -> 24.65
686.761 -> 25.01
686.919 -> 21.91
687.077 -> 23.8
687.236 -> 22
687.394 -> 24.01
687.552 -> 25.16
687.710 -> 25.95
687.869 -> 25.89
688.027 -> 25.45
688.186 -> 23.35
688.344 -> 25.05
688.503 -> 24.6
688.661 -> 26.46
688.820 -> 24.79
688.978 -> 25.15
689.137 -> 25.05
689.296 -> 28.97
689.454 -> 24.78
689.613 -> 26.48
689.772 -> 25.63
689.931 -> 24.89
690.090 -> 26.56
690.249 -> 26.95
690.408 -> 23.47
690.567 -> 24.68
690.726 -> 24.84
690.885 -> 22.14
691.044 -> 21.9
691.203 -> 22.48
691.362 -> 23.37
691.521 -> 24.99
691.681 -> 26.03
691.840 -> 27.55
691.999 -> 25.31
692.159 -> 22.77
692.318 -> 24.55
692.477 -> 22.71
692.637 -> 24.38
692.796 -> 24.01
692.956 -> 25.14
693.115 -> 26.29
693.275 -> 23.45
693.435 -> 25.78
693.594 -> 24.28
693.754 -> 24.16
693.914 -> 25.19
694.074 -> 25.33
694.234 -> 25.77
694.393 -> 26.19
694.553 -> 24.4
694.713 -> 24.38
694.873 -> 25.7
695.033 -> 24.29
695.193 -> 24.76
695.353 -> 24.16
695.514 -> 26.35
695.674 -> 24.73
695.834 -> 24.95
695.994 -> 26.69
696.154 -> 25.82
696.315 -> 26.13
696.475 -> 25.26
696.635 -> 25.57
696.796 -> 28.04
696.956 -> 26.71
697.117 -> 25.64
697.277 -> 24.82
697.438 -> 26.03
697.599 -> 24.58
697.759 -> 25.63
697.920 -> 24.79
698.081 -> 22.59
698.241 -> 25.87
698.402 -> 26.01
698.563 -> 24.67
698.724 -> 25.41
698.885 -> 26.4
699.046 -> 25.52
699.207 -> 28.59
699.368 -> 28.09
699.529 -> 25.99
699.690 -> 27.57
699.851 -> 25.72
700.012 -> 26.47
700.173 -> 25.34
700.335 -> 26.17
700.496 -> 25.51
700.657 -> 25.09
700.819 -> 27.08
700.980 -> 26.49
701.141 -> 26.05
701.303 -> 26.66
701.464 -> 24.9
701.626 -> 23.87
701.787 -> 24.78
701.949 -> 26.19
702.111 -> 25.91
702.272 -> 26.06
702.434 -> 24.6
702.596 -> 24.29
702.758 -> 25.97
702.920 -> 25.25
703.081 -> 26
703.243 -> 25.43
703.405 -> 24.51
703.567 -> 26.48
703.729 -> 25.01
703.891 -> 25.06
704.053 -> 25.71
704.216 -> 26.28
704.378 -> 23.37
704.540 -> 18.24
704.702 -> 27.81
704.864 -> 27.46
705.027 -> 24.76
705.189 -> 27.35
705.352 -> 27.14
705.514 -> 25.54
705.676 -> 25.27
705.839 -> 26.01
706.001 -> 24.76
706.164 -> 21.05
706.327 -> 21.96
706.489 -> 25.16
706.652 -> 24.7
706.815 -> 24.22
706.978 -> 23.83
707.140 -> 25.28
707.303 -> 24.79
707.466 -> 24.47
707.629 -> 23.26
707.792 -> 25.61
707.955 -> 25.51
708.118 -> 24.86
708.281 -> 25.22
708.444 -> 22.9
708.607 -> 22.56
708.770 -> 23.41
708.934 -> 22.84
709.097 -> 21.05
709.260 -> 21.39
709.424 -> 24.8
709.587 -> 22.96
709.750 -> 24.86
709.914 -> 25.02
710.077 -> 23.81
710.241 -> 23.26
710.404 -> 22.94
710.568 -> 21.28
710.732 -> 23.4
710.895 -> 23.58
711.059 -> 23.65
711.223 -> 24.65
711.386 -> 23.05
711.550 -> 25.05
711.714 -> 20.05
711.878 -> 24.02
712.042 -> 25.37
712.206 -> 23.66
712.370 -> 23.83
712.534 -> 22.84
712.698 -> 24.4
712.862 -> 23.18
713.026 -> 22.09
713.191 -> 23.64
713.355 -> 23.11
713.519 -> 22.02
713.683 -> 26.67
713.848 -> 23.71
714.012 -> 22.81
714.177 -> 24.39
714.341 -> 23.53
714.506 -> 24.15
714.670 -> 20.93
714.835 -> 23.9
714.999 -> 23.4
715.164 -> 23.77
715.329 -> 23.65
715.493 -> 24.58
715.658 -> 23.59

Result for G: 25.03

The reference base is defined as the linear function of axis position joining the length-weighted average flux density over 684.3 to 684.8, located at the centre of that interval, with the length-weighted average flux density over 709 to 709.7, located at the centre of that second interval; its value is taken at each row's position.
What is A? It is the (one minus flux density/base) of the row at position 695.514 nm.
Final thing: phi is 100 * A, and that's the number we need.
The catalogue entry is -11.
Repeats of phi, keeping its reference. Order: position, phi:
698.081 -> 4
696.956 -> -13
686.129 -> 2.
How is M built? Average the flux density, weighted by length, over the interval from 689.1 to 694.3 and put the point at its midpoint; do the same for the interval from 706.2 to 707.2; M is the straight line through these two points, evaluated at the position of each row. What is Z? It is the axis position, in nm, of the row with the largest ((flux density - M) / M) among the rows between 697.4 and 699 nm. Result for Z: 698.885 nm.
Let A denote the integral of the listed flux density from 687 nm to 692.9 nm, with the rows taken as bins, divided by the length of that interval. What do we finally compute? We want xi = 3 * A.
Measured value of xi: 74.3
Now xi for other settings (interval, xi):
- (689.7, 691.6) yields 73.0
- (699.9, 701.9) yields 77.1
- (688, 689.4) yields 76.3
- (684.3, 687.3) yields 73.3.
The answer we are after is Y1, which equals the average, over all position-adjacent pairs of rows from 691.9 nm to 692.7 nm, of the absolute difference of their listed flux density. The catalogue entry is 2.0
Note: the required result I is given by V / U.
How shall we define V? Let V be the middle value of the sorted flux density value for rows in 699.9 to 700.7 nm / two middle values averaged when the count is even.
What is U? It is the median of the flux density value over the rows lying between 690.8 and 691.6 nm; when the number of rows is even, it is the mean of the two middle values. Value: 1.13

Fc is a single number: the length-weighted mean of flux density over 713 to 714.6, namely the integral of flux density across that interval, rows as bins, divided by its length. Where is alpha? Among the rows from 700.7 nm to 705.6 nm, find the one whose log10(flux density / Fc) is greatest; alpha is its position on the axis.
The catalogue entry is 704.702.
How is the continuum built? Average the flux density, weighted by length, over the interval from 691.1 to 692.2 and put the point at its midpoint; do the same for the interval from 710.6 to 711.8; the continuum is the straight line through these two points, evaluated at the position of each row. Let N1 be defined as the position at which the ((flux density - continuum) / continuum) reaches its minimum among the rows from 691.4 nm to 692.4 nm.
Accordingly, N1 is 692.159 nm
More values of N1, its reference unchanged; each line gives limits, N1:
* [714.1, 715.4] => 714.670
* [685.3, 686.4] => 685.971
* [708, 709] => 708.607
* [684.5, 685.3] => 685.181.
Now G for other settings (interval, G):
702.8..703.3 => 25.63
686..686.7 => 24.90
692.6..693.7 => 24.77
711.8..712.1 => 24.64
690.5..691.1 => 23.43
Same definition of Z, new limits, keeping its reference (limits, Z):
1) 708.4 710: 709.914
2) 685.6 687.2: 686.287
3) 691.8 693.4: 691.840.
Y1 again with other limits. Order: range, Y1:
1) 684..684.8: 0.6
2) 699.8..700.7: 0.8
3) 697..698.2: 1.3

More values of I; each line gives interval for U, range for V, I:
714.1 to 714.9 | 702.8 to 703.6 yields 1.06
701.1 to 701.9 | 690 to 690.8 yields 1.00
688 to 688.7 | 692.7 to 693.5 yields 1.00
